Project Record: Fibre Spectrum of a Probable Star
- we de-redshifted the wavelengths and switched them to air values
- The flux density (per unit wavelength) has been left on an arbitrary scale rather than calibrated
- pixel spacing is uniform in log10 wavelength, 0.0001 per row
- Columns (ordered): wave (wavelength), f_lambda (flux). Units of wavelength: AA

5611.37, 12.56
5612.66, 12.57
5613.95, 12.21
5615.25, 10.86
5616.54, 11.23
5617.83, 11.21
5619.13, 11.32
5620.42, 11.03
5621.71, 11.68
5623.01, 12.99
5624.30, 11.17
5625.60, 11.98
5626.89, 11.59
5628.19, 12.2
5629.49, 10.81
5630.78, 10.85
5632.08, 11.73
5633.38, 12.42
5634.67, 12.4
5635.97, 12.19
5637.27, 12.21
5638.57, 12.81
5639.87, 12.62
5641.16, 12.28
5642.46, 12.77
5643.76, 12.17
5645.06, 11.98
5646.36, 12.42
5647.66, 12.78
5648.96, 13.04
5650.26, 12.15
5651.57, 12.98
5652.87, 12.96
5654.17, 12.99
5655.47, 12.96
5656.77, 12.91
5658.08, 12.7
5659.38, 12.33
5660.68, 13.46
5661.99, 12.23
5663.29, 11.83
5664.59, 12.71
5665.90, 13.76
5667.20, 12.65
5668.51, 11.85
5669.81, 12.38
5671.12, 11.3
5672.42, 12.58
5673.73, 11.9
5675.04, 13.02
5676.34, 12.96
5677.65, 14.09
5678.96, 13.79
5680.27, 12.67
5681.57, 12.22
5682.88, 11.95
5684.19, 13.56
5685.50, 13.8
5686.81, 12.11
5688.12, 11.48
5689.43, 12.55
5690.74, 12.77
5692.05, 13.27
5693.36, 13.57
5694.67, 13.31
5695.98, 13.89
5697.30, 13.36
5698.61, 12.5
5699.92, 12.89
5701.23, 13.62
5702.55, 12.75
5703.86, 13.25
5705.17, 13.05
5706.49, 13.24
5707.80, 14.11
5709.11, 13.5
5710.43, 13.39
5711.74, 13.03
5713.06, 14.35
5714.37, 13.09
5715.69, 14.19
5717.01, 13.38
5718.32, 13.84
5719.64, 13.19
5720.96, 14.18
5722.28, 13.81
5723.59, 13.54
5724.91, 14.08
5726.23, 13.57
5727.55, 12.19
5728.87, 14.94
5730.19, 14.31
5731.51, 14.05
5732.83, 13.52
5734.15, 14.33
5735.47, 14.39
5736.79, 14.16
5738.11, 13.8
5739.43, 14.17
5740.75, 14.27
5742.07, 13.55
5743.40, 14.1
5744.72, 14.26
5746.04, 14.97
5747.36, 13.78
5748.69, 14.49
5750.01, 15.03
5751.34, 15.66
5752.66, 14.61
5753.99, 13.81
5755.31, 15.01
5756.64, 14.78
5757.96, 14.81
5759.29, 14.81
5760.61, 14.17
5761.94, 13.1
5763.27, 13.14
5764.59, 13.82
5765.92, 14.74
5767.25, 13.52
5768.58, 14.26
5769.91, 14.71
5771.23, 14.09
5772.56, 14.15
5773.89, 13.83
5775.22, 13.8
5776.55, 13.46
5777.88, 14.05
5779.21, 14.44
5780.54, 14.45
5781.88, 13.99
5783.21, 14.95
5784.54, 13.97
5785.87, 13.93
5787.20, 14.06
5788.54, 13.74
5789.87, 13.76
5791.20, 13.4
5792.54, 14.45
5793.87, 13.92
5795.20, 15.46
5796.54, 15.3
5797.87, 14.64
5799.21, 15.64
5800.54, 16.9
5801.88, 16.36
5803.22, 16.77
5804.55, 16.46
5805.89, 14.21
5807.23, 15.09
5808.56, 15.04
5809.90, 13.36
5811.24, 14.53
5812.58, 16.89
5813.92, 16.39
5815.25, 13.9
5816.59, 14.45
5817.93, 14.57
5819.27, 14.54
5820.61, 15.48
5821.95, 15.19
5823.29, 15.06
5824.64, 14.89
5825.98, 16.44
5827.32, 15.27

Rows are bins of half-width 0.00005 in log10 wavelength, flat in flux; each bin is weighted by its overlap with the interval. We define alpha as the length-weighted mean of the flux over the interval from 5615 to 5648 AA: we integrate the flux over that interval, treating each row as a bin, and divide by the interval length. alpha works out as 11.9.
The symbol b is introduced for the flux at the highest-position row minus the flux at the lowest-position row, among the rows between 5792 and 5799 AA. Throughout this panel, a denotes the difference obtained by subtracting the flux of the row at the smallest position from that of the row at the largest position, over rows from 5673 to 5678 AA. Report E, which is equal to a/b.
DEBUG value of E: 12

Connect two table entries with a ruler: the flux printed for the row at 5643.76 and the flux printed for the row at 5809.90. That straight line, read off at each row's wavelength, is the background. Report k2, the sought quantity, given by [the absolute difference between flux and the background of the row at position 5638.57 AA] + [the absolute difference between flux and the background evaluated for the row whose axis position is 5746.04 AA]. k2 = 2.7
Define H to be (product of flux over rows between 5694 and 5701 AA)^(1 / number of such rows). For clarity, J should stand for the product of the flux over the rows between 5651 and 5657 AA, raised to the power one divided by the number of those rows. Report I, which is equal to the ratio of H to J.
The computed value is 1.02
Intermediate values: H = 13.2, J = 12.96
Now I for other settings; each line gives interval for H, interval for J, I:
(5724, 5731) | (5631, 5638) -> 1.13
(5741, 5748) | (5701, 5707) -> 1.07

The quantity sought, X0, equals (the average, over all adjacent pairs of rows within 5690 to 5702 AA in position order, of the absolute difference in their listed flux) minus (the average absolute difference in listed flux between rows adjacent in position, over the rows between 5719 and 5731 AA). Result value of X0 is -0.4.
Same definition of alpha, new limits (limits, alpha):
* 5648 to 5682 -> 12.7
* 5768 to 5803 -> 14.5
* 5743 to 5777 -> 14.3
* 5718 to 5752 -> 14.1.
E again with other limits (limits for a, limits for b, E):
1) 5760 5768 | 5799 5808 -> 1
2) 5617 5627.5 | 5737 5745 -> 1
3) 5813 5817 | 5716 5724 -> -12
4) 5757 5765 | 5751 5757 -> 1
